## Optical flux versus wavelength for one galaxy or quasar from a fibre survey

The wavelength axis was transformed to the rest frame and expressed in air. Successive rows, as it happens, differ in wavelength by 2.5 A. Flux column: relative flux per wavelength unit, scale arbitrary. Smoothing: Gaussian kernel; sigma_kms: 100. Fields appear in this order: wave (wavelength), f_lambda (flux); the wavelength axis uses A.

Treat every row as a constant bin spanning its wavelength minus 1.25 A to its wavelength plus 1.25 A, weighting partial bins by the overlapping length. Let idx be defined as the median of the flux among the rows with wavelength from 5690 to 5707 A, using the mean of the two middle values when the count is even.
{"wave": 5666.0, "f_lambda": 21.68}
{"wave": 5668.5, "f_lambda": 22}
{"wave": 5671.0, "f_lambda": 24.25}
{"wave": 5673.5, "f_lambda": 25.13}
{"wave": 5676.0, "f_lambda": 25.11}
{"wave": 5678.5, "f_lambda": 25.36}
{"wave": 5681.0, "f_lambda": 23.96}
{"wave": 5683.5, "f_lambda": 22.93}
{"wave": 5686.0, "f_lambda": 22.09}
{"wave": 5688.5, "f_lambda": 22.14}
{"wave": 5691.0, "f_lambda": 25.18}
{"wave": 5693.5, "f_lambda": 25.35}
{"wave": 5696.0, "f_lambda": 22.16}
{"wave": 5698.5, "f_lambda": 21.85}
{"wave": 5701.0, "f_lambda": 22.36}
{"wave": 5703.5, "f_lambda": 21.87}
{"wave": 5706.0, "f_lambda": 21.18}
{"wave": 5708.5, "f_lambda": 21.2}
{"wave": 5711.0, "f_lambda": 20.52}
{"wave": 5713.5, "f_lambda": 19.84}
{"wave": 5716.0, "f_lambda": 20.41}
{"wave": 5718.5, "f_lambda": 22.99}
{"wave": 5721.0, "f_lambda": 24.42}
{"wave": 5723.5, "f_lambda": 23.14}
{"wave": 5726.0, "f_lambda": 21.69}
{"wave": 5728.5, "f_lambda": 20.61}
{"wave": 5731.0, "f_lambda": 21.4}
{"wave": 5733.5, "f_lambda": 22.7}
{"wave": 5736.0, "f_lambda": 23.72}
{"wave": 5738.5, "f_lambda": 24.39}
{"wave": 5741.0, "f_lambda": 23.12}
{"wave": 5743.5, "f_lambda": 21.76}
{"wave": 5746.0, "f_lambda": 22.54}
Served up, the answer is 22.2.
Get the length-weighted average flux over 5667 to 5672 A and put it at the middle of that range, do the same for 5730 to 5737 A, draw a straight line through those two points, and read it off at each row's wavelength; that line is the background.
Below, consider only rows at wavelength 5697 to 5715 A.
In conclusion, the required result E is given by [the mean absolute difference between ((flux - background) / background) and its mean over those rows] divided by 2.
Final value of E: 0.014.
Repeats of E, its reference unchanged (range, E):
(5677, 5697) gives 0.029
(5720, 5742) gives 0.024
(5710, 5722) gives 0.037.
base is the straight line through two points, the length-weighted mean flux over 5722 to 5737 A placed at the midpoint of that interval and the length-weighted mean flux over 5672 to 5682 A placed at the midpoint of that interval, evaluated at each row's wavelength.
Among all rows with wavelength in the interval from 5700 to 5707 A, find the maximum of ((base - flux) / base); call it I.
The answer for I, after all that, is 0.096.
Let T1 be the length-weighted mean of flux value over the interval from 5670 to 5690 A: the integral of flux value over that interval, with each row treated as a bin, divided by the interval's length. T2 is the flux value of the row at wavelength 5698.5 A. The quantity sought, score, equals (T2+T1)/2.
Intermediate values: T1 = 23.9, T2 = 21.85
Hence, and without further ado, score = 22.9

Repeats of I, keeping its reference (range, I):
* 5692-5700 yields 0.082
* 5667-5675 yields 0.131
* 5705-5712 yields 0.114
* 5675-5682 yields 0.030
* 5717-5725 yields -0.009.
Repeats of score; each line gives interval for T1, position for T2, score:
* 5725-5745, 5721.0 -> 23.4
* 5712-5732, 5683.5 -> 22.4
